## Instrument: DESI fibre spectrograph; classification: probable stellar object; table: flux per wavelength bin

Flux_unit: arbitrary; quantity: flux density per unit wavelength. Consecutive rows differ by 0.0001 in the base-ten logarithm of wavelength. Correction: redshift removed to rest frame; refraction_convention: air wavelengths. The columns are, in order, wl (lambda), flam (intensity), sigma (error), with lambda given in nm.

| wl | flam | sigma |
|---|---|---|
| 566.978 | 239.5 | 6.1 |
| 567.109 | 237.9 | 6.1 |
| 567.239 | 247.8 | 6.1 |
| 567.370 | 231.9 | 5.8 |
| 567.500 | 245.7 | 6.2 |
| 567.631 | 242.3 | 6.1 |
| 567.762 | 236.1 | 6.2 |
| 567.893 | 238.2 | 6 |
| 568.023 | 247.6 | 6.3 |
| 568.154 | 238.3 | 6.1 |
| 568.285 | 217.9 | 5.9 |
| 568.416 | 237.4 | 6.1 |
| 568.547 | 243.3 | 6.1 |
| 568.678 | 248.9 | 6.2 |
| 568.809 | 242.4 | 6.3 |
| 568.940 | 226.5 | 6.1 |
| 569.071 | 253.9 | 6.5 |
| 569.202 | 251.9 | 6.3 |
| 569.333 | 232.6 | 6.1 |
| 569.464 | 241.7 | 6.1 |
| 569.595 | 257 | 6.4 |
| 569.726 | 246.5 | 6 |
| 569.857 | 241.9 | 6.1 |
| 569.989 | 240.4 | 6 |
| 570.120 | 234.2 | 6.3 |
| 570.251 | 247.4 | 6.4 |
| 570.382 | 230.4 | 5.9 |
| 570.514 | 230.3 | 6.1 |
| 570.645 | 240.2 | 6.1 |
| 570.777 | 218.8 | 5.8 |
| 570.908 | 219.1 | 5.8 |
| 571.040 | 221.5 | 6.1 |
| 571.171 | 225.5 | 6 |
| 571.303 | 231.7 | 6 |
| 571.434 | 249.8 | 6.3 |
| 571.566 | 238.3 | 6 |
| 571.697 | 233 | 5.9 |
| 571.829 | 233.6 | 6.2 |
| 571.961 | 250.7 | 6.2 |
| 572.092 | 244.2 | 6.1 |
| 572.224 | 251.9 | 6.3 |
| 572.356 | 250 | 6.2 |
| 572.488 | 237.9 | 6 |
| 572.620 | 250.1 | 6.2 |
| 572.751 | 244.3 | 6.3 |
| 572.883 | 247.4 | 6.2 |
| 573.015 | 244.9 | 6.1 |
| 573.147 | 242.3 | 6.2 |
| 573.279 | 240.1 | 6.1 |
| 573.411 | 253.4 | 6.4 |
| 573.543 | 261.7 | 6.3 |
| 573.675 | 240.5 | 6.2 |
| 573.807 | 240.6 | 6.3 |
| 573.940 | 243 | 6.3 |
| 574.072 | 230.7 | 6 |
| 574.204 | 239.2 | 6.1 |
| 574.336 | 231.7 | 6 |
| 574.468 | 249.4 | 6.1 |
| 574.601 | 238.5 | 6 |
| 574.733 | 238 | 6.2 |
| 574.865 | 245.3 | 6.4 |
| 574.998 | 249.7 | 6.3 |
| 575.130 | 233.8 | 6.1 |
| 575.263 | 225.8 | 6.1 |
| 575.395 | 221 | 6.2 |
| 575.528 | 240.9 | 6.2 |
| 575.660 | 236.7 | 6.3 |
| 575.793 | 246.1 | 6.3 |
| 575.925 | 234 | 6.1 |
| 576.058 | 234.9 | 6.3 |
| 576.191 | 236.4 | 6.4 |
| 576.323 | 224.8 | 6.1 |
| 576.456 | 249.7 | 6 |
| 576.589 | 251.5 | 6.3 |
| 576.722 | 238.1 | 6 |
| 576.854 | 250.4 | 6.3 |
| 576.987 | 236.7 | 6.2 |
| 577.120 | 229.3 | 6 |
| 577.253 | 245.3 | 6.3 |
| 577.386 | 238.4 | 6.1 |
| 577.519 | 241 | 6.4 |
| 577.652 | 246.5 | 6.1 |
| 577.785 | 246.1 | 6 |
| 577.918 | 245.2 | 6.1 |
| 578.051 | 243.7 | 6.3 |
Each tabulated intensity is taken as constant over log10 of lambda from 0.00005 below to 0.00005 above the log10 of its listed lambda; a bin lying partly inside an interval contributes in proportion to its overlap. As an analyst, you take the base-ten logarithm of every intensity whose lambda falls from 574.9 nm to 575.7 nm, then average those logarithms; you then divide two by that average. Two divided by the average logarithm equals 0.844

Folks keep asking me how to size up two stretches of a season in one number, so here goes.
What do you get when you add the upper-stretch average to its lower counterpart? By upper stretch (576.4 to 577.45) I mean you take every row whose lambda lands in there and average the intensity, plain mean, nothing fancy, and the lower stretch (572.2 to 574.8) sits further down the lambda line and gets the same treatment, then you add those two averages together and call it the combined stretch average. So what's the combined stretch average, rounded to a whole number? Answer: 486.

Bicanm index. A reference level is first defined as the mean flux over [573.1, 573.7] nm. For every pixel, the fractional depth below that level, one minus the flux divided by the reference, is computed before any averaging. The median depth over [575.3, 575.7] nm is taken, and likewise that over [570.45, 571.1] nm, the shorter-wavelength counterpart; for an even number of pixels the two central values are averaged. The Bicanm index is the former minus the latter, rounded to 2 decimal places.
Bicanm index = -0.06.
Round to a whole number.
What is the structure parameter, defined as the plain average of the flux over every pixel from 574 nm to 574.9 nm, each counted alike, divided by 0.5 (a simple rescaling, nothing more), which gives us 478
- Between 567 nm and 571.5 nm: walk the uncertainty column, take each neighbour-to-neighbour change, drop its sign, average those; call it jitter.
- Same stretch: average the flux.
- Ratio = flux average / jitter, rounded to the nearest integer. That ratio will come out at 1268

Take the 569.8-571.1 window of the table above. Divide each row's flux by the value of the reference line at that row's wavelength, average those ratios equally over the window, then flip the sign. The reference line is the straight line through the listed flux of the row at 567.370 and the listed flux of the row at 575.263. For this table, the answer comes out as -1.01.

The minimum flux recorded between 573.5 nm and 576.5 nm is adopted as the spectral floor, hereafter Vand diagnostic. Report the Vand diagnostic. 221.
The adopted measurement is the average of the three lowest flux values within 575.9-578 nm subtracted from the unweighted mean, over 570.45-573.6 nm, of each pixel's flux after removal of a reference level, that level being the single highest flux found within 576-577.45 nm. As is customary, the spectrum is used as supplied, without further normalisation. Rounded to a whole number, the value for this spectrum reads -241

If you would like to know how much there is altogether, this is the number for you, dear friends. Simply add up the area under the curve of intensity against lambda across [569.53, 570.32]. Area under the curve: 193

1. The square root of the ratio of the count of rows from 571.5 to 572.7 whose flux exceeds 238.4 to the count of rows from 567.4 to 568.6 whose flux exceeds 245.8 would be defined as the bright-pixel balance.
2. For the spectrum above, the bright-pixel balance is 2.24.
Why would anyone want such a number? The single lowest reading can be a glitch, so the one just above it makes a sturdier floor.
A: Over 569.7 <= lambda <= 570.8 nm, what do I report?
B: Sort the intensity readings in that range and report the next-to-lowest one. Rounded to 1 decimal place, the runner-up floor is 230.3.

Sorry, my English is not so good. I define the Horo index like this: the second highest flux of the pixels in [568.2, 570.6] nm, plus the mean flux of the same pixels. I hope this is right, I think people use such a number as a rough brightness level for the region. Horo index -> 494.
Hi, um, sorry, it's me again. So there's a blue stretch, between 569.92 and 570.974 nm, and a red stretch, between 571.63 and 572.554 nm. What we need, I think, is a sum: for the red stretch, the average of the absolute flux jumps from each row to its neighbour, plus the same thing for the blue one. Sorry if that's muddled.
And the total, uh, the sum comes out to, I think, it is 17.4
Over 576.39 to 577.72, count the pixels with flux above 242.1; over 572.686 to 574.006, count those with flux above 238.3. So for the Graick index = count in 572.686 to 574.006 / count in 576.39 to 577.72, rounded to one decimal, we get 2.0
